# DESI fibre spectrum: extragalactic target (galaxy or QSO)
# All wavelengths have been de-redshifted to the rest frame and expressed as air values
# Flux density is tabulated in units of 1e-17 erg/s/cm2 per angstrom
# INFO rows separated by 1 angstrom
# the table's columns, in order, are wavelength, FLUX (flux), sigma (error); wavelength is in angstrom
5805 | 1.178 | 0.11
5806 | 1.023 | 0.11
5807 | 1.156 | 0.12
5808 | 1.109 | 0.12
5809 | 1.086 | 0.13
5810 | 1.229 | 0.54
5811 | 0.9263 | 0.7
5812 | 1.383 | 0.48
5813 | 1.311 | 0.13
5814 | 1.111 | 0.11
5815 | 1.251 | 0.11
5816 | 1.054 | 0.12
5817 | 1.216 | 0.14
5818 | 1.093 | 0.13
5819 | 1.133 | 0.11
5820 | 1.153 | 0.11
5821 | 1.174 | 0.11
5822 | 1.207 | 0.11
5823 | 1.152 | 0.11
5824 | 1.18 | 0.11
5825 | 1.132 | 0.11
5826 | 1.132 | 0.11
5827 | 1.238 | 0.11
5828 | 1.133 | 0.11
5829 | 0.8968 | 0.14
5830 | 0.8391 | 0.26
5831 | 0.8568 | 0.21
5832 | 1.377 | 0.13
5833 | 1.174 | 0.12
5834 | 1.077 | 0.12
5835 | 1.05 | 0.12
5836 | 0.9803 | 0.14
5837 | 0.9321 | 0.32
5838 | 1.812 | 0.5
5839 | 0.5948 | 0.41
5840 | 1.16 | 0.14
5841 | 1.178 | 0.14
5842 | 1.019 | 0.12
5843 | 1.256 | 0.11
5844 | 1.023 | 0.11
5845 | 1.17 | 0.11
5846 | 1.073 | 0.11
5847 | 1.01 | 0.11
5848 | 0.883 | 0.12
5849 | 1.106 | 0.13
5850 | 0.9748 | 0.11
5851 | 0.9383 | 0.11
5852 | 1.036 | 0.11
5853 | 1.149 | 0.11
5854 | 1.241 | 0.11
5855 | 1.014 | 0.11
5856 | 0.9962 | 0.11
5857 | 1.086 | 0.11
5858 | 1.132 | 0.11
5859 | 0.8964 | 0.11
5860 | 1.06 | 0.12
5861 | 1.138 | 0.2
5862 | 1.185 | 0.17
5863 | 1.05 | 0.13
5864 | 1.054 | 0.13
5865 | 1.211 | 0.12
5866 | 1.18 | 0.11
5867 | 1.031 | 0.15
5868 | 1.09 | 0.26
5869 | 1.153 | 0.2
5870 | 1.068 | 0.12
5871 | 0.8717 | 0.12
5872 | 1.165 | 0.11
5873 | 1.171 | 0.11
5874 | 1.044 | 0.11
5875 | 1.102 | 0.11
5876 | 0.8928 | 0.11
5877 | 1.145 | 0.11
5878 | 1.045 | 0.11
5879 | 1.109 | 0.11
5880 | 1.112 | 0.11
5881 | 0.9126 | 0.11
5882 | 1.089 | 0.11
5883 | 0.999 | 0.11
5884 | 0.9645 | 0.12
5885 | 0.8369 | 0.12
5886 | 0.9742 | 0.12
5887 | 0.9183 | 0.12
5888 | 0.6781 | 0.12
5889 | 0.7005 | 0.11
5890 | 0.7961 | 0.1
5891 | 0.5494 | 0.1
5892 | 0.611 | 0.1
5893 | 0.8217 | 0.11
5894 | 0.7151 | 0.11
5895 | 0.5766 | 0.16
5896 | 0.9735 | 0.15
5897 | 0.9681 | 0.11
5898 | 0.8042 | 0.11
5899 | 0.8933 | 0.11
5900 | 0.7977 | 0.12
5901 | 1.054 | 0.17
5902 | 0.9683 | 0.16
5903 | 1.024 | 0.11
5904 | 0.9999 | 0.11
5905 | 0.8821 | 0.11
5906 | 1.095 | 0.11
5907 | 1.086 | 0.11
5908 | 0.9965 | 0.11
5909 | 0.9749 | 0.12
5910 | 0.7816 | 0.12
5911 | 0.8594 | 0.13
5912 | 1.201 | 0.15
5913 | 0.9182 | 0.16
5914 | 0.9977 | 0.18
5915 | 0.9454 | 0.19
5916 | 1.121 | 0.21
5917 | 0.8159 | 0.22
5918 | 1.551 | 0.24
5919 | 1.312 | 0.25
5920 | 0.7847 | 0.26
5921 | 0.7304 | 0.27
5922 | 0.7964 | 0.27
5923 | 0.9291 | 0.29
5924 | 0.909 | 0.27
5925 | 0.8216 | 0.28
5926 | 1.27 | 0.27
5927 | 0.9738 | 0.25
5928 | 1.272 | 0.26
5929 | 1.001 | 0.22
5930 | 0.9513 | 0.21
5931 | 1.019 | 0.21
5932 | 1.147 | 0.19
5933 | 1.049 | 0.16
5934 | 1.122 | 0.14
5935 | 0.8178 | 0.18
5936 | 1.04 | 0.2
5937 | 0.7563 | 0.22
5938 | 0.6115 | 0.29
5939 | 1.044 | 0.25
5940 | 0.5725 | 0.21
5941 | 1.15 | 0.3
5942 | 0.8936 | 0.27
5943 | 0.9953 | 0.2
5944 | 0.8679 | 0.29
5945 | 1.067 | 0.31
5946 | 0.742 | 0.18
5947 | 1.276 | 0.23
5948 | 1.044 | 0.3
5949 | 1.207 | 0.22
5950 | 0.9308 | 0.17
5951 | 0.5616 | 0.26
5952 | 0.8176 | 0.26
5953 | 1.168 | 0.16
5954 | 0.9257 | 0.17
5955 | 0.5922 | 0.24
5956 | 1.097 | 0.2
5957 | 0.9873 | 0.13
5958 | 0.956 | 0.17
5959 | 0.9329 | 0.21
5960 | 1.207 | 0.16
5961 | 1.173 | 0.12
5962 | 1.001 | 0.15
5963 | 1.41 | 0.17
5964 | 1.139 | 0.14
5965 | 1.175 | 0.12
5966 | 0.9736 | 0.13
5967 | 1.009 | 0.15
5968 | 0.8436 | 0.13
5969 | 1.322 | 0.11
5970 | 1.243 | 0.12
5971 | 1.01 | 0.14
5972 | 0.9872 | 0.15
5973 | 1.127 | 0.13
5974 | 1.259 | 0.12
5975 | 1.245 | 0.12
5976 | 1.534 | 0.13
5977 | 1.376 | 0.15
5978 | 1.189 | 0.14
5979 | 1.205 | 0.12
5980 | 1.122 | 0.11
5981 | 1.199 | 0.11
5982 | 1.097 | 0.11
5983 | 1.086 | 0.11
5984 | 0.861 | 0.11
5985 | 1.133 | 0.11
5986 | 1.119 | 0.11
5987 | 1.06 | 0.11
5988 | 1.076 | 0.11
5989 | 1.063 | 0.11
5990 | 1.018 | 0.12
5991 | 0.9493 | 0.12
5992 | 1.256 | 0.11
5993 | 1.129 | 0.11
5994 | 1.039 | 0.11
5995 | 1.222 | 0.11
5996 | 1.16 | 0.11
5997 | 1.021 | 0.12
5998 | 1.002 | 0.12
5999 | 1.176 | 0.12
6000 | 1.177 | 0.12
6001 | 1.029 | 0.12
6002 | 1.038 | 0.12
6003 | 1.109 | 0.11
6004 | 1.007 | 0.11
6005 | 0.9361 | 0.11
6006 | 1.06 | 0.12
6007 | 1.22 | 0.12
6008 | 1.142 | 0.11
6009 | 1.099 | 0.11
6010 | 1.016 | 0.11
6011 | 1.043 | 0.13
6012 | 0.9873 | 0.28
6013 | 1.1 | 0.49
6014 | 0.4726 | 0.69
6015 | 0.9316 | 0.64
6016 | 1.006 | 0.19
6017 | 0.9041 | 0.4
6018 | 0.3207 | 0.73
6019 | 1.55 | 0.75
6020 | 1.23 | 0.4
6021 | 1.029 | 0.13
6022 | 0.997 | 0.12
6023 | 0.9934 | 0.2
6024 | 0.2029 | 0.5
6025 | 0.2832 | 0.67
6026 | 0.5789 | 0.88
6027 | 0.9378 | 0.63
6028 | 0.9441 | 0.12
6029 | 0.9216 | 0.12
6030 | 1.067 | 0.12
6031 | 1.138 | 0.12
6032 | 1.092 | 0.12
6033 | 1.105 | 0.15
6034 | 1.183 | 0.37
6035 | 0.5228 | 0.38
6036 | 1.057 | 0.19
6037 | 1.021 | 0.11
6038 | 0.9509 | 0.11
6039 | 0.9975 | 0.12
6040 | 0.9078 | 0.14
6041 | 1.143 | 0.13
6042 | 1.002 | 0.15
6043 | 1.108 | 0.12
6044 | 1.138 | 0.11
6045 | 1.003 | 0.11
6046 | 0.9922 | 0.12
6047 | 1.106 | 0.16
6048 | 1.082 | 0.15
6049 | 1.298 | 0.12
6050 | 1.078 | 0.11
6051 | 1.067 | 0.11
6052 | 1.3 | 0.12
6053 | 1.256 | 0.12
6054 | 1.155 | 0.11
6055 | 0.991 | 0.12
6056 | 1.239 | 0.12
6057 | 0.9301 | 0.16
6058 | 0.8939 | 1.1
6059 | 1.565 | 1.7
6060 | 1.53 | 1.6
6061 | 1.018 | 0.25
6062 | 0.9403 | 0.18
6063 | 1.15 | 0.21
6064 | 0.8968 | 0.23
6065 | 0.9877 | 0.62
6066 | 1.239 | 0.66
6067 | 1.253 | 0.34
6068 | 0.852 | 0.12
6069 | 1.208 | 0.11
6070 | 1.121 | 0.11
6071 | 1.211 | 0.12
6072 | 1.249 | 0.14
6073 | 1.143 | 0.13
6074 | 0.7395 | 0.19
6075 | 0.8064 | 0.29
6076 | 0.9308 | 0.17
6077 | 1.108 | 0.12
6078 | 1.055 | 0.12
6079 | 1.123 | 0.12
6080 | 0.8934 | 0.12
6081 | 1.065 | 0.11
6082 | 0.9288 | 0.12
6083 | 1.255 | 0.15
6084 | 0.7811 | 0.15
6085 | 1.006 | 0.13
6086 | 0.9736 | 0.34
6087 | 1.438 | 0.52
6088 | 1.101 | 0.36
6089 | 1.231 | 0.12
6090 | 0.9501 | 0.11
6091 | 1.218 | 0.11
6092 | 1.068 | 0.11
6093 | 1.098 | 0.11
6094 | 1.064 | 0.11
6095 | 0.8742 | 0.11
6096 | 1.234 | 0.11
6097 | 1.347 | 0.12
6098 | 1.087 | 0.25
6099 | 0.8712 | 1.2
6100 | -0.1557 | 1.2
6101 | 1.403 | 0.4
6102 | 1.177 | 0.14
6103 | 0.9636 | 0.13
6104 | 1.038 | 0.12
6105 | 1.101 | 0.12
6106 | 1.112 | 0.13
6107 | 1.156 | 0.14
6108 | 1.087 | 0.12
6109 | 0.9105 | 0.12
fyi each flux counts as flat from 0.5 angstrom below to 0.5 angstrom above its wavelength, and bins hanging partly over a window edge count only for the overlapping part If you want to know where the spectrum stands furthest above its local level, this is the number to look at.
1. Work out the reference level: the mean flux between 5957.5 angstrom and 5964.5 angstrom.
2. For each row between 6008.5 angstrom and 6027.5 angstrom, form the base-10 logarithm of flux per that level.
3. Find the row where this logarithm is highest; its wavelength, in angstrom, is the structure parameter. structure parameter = 6019 angstrom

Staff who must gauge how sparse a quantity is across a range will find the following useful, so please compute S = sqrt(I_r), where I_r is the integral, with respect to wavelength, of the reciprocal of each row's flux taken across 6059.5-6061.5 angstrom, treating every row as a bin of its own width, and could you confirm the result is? 1.28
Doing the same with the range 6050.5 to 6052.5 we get 1.31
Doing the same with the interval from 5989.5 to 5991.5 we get 1.43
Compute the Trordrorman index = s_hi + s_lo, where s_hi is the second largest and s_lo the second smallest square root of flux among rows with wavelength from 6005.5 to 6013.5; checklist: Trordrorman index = 2.08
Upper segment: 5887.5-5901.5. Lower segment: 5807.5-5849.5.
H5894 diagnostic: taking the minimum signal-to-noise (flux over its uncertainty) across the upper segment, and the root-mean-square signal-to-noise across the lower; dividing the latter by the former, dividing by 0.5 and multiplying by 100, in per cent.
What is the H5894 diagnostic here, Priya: 484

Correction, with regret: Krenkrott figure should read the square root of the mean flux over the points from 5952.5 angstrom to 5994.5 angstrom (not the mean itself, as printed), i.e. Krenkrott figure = 1.05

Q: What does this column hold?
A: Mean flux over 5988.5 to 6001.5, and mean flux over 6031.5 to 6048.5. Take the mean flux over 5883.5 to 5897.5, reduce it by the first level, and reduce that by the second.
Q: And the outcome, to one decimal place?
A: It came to -1.3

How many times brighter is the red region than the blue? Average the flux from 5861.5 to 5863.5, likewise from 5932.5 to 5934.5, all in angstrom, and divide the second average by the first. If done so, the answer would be 0.97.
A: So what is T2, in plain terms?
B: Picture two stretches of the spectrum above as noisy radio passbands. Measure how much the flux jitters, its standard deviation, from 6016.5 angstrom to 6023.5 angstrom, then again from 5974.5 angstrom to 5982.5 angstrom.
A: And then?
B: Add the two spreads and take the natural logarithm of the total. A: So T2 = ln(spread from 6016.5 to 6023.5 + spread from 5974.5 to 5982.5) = -0.7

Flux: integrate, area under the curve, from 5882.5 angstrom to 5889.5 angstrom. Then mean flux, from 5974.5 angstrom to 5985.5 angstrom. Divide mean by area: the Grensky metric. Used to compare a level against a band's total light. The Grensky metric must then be 0.20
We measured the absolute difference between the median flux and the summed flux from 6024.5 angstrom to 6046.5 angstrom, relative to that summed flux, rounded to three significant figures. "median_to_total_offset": 0.952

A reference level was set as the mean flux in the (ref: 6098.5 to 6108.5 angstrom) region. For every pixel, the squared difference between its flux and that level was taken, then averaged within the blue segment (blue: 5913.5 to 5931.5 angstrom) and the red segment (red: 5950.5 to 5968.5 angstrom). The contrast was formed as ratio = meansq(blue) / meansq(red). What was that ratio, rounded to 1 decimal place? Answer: 1.1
